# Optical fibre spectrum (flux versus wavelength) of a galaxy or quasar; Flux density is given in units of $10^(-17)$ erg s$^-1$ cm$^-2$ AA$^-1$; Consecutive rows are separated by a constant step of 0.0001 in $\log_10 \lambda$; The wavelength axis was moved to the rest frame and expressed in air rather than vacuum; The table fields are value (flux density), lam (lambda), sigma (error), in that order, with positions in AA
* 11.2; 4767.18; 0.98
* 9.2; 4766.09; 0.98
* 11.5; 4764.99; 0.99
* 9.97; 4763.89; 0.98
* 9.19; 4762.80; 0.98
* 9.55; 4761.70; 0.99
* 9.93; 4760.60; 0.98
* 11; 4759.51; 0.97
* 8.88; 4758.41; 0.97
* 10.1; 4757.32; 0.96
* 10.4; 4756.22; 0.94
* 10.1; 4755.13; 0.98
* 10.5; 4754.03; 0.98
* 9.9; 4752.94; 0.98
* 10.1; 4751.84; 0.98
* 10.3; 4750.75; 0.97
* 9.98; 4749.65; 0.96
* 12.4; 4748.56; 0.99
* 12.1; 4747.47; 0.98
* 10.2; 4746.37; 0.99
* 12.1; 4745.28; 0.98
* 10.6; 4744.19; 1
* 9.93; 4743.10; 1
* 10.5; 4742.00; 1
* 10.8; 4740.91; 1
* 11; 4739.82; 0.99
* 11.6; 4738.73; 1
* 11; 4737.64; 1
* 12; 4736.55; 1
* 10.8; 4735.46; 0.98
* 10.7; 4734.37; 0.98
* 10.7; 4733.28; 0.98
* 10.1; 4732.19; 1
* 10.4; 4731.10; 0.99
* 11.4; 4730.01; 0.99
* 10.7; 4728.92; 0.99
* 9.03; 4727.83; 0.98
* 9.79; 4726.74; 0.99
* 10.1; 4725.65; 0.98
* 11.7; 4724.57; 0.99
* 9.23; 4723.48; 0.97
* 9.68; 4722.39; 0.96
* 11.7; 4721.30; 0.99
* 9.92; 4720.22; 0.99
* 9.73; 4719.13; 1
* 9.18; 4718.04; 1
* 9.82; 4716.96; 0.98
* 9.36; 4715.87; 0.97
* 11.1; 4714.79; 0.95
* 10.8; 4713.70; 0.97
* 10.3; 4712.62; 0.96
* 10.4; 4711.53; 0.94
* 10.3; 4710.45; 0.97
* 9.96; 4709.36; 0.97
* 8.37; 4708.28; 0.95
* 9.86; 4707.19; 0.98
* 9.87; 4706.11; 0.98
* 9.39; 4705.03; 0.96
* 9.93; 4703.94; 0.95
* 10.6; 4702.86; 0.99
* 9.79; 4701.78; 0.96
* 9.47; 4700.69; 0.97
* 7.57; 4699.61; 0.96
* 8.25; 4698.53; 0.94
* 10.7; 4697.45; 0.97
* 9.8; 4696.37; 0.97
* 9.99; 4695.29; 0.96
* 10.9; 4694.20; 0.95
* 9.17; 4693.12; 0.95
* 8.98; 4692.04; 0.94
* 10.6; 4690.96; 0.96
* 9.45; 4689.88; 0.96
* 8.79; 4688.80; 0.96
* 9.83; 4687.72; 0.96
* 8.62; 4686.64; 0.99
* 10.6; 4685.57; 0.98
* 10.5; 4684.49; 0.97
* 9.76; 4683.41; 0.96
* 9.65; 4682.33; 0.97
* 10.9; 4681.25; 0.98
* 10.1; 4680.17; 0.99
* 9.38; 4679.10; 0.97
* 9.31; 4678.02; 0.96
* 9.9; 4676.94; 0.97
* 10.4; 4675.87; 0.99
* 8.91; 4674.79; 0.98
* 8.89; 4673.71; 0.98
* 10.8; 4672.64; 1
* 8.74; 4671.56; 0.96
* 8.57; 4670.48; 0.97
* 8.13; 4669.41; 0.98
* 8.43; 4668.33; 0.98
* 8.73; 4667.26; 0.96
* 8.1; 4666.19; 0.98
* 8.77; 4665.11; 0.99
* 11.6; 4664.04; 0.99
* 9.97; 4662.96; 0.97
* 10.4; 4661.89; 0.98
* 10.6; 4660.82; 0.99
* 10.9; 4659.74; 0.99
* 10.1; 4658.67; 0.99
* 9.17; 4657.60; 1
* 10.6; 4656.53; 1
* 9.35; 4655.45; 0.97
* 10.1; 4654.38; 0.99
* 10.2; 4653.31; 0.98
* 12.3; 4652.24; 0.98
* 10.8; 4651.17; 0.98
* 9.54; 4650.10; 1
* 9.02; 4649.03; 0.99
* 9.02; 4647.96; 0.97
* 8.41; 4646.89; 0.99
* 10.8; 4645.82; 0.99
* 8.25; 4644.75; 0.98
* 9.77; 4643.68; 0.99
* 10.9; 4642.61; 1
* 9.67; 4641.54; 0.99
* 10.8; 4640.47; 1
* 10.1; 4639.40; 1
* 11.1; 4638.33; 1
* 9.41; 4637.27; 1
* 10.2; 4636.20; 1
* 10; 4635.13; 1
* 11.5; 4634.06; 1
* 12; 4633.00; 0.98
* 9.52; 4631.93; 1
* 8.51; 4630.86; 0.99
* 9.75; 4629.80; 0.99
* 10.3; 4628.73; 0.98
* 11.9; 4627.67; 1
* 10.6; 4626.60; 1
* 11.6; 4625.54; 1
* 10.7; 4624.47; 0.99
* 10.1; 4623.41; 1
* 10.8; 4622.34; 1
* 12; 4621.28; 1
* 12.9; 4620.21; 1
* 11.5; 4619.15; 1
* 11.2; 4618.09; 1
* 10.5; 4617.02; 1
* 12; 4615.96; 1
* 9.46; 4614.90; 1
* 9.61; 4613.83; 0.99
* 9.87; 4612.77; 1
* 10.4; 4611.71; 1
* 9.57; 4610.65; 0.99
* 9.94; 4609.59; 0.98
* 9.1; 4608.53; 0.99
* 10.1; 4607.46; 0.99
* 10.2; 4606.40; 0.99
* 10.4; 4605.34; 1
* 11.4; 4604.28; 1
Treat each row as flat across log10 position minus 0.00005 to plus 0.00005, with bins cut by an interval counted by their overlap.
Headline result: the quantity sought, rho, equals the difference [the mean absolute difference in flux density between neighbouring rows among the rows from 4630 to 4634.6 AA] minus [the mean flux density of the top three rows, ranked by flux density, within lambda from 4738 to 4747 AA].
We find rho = -10.2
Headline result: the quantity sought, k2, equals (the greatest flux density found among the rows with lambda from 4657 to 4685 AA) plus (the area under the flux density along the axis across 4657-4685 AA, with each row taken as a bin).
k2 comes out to 282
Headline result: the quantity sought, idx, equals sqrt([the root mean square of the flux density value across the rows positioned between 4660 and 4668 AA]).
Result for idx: 3.13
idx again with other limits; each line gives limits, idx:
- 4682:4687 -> 3.14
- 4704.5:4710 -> 3.08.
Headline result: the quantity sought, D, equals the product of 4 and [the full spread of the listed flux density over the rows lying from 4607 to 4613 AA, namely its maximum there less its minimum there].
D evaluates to 5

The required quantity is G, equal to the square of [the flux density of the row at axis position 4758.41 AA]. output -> 79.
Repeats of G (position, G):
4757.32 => 102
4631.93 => 91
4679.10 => 88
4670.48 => 73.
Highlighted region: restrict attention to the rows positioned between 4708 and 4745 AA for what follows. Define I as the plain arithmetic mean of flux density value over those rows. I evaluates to 10.4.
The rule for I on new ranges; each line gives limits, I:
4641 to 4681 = 9.7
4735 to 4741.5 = 11.2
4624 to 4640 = 10.5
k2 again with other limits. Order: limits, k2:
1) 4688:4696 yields 88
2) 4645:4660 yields 162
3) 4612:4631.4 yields 221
